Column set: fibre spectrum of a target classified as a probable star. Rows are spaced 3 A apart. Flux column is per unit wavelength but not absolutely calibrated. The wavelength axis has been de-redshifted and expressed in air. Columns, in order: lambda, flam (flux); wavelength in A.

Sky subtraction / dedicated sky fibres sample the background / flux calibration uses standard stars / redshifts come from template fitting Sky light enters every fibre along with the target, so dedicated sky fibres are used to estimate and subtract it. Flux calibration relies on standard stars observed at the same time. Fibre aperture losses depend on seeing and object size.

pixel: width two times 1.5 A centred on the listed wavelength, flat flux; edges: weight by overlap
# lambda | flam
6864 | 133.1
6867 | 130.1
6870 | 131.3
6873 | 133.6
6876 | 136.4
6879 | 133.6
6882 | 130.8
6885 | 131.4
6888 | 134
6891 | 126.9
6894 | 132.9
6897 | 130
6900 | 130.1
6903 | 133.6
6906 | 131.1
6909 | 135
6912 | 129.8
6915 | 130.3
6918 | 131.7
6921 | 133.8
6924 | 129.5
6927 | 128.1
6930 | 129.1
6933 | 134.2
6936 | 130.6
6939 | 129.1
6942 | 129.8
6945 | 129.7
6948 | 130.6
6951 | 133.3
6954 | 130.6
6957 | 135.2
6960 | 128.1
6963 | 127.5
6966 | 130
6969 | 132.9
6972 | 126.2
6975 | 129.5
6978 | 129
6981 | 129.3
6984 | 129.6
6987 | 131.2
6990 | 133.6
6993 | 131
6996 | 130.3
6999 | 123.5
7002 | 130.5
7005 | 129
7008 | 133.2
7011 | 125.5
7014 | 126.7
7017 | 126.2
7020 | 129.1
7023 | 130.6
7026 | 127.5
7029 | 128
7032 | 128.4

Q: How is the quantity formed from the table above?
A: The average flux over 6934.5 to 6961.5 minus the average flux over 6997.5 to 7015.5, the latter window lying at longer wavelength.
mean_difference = 2.7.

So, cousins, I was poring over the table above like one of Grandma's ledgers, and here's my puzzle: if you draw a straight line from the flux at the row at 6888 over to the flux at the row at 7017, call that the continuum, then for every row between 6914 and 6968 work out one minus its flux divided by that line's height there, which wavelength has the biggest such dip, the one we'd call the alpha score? 6927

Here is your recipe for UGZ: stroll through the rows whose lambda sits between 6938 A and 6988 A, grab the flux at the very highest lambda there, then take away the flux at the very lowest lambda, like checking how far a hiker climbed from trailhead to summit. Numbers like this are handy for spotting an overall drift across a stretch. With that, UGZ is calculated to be 2.1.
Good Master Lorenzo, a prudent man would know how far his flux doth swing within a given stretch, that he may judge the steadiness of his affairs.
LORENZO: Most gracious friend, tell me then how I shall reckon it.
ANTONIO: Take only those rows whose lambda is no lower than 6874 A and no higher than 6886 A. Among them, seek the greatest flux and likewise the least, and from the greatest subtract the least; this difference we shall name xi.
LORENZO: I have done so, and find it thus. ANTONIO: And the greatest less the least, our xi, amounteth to 5.6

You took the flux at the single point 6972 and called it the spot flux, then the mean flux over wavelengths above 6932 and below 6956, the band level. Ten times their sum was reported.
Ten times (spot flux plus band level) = 2572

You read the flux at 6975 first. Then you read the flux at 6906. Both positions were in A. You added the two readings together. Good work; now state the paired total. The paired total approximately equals 261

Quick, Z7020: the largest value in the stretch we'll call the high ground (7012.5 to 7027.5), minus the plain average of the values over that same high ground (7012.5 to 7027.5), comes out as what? 2.6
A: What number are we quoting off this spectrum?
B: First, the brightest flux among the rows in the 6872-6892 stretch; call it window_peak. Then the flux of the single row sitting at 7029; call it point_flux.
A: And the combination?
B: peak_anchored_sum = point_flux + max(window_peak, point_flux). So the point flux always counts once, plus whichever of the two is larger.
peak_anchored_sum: 264.4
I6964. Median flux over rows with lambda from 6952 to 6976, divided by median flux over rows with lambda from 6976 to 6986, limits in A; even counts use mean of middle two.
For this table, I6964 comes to 1.003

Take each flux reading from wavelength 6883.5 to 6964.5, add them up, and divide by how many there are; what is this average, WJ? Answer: 131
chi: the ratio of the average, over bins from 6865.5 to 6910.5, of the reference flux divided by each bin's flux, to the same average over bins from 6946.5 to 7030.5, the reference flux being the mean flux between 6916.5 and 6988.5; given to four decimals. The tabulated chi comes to 0.9810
